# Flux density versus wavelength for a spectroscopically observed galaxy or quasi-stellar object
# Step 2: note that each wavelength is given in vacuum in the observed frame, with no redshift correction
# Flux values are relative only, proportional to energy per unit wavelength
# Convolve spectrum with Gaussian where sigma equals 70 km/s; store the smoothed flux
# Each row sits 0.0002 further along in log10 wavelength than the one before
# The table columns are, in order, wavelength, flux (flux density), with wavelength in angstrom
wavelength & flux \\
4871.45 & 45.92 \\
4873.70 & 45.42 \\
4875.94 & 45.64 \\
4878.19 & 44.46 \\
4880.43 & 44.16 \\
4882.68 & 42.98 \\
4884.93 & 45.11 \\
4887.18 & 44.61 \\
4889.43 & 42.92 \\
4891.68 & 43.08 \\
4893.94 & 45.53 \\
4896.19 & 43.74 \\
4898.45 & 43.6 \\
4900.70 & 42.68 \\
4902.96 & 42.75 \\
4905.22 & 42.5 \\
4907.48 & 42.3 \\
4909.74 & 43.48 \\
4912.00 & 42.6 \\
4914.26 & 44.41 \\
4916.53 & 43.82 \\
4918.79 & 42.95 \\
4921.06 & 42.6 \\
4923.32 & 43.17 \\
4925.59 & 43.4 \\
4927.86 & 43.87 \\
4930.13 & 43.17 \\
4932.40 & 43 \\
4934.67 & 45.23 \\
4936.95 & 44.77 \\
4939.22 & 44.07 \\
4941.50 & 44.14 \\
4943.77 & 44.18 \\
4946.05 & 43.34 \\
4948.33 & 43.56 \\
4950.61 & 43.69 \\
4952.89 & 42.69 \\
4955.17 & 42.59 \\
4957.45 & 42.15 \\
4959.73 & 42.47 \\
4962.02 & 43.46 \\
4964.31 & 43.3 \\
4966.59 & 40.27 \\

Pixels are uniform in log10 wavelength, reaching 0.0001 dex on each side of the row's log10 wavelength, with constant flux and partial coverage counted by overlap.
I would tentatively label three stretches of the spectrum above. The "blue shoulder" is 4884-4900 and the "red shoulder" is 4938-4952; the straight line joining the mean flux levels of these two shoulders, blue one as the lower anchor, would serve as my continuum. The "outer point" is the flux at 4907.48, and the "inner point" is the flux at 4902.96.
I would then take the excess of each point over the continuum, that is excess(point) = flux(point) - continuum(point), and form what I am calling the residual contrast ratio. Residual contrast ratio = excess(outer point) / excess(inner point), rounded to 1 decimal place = 1.3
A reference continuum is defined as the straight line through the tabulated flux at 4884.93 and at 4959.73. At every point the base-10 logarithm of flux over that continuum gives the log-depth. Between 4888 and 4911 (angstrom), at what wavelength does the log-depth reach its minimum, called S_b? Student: 4907.48 angstrom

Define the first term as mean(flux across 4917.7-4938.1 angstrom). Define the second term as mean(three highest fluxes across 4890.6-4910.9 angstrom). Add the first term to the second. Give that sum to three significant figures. 87.9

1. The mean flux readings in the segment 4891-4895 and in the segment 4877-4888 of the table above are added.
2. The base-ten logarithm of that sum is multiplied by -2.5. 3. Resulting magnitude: -4.87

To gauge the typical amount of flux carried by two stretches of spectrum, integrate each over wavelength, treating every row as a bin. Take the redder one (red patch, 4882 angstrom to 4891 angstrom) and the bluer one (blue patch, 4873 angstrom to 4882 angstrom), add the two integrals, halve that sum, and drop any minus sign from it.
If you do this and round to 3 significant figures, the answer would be 399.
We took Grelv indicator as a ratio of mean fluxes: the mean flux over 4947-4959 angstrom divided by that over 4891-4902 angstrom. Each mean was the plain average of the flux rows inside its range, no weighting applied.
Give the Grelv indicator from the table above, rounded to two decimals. 0.98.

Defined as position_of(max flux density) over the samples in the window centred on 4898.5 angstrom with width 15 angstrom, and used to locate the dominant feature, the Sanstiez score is 4893.94 angstrom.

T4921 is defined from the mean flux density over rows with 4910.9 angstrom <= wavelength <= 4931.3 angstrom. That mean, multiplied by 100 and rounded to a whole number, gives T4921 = 4333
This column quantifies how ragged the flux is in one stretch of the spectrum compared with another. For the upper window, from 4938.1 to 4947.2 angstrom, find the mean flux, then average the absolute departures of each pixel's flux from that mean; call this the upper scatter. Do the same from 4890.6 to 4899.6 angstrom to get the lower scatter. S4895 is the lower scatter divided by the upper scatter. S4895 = 2.6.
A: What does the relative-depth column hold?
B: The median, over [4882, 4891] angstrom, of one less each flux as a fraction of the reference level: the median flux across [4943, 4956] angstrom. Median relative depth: -0.01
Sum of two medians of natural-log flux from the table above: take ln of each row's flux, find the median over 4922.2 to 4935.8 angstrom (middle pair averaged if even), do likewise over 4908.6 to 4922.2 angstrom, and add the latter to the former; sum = 7.53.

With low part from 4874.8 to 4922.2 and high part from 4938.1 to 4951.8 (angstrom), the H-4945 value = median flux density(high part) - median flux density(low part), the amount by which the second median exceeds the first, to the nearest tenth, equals 0.4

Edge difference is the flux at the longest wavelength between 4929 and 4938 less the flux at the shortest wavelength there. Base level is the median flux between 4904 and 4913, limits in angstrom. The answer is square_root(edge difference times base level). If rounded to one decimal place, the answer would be 8.3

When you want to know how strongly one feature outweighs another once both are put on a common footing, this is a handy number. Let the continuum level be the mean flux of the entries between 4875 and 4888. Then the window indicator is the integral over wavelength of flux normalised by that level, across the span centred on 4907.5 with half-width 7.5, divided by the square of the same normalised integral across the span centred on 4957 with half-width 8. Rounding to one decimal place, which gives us 0.1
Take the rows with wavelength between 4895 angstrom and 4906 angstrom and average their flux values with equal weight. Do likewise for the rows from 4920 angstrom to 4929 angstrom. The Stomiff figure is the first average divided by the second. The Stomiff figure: 1.00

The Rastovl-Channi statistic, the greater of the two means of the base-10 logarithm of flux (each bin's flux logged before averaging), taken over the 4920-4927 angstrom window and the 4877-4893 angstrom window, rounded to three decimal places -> 1.642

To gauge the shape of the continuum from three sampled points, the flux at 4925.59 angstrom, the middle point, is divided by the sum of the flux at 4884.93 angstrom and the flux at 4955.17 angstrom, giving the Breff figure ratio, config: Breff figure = 0.495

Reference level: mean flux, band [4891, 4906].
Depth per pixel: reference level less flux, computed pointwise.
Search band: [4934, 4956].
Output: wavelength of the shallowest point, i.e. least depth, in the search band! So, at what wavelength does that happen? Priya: 4934.67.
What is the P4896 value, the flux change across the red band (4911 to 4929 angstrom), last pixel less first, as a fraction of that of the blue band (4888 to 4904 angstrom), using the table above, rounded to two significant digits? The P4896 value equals -7.5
